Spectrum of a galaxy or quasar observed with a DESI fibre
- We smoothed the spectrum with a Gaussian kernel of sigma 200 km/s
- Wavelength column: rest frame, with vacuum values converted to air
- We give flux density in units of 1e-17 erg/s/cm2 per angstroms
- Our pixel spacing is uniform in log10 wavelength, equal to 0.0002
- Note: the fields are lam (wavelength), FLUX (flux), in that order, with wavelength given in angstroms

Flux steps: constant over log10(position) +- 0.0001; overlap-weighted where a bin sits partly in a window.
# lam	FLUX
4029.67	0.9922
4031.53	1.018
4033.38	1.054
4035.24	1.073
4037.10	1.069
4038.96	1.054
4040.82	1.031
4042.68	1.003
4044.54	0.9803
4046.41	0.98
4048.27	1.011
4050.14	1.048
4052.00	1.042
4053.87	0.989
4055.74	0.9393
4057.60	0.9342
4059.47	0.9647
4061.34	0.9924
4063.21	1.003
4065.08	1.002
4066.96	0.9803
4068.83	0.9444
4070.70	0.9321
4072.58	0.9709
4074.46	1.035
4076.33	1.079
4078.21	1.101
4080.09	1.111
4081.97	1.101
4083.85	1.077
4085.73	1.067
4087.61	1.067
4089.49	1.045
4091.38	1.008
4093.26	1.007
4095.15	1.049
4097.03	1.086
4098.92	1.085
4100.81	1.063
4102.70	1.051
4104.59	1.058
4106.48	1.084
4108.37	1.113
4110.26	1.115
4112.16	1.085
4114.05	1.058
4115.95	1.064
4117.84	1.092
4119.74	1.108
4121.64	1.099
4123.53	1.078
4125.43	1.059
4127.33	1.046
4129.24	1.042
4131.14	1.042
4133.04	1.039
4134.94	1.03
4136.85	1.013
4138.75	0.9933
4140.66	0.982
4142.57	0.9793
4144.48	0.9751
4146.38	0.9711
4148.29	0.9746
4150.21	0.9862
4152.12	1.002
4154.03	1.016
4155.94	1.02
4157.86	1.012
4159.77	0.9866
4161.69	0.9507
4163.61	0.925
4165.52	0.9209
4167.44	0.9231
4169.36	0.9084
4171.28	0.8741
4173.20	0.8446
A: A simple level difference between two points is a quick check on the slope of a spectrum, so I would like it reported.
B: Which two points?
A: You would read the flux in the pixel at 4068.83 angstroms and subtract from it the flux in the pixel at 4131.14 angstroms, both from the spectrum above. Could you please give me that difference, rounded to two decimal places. -0.10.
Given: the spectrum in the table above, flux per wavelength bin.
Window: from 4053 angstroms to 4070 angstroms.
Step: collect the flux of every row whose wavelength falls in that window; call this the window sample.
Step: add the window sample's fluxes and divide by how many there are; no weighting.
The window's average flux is 0.97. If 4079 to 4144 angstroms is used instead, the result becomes 1.06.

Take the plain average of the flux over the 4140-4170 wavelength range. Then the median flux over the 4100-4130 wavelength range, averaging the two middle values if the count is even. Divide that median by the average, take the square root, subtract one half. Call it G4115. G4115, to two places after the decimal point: 0.55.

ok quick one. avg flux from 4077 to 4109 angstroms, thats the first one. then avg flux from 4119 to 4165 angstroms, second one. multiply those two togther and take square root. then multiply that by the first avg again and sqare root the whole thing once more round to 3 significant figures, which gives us 1.05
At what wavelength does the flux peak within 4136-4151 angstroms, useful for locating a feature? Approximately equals 4136.85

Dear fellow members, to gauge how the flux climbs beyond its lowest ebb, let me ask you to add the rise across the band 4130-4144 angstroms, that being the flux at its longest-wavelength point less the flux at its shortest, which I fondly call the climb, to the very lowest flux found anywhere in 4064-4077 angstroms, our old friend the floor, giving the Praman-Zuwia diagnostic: 0.87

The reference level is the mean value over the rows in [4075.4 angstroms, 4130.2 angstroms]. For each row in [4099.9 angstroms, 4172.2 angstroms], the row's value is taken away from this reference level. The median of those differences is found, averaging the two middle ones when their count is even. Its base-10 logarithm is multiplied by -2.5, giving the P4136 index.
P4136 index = 3.31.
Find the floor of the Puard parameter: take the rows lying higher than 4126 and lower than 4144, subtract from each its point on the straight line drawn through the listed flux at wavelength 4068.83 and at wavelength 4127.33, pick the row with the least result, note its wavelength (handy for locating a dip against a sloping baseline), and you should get 4142.57 angstroms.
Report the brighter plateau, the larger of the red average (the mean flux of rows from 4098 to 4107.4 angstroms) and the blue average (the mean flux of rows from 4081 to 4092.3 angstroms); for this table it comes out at 1.07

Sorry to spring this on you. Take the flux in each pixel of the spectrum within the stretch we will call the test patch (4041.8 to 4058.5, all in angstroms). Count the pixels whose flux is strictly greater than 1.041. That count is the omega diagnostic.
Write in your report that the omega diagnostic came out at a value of 2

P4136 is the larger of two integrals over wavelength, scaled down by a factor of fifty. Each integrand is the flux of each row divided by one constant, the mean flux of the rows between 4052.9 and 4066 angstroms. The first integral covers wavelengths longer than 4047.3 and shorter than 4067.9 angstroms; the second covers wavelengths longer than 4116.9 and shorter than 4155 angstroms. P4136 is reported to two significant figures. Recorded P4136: 0.80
